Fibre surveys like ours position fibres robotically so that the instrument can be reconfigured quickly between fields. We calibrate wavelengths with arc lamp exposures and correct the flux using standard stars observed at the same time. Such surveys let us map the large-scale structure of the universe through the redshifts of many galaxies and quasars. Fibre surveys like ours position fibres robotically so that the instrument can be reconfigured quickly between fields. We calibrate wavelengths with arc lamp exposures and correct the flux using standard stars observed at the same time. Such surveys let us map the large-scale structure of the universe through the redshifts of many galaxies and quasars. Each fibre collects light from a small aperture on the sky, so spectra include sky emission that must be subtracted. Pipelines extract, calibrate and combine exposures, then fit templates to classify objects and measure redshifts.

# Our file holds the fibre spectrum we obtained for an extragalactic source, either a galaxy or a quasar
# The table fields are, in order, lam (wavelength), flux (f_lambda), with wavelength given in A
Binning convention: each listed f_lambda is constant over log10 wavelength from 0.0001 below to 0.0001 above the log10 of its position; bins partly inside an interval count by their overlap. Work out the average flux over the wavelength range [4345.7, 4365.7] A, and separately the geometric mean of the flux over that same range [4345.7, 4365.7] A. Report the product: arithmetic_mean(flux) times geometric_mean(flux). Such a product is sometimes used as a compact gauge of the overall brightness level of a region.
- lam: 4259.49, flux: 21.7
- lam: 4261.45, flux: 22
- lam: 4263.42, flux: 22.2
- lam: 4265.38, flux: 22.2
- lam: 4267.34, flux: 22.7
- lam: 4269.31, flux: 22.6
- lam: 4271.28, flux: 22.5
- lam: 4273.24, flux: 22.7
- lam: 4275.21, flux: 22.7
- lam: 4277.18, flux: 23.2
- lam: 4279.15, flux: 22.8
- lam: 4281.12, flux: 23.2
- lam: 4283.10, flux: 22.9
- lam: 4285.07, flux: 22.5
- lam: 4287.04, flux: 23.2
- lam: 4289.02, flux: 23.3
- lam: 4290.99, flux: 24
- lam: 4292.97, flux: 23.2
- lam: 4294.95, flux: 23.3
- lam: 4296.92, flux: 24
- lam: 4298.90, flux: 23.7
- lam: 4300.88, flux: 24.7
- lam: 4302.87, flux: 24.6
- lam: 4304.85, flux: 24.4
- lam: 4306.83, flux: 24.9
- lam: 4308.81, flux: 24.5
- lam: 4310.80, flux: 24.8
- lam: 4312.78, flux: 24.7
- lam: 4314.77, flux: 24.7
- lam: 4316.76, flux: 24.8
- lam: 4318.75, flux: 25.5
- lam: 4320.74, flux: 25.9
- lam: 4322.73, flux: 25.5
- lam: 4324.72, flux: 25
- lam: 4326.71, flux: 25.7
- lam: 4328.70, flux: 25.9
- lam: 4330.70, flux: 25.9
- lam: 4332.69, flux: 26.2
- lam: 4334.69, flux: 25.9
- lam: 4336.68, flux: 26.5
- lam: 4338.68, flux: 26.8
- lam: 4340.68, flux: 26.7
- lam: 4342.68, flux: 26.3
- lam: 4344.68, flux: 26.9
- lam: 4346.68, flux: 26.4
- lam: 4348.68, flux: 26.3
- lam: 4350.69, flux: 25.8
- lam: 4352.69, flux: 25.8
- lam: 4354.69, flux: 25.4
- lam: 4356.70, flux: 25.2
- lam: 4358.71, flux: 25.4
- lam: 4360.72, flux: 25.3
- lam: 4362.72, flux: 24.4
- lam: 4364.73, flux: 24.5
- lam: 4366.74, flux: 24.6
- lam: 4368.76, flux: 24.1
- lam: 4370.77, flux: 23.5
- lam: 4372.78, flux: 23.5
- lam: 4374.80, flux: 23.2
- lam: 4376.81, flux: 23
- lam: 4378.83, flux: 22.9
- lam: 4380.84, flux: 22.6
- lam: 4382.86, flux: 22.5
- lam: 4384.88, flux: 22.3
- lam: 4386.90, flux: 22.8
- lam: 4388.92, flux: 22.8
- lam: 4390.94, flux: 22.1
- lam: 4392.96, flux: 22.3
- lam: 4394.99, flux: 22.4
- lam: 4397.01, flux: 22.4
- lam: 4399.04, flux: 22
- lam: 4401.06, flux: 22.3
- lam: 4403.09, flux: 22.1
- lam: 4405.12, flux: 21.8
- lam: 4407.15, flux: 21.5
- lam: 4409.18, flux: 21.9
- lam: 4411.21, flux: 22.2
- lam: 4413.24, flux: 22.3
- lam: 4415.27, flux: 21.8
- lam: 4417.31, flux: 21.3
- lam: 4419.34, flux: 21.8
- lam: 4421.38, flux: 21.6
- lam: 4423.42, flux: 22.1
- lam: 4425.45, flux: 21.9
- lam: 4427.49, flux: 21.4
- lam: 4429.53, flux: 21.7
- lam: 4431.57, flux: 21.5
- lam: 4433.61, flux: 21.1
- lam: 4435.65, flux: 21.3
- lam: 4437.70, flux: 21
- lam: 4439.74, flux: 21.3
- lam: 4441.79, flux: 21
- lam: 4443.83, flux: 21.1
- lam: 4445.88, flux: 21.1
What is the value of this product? 648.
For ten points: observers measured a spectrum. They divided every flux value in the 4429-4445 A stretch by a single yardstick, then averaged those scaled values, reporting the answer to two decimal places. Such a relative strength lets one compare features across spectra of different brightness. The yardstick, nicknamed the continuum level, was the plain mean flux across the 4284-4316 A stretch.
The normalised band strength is 0.88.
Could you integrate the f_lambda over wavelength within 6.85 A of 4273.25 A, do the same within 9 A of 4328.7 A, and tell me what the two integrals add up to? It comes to 777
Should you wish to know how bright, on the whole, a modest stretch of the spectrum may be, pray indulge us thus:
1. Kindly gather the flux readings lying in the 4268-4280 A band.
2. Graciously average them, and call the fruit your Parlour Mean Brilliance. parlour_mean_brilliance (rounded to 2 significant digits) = 23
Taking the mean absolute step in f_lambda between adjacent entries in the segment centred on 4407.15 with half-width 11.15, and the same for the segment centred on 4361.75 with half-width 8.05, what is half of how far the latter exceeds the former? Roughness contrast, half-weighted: -0.015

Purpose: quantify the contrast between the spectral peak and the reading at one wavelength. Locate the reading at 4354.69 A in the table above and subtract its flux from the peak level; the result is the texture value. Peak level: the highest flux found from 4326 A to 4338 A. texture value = 1.10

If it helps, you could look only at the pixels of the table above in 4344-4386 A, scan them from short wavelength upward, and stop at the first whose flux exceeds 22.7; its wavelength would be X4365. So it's 4344.68 A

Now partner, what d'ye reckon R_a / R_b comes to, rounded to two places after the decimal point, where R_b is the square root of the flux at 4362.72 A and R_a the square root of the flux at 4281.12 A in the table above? 0.98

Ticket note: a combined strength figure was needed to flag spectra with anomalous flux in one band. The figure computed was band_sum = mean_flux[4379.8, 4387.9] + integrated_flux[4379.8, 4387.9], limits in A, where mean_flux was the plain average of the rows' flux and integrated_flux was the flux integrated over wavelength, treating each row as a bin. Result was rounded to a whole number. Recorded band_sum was 205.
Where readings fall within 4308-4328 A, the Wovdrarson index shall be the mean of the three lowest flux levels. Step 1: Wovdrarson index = 24.6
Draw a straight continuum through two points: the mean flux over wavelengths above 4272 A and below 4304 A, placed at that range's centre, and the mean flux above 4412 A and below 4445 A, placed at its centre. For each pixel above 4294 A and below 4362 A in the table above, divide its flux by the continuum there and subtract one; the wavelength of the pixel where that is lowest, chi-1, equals 4294.95 A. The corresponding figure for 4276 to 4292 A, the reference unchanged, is 4285.07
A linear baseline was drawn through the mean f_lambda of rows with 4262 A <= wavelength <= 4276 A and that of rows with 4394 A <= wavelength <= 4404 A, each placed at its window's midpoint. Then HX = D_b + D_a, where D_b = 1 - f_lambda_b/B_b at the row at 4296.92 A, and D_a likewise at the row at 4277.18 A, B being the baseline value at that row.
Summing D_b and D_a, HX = -0.10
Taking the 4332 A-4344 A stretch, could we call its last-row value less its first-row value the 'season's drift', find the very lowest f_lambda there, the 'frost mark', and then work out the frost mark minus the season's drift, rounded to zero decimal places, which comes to 26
